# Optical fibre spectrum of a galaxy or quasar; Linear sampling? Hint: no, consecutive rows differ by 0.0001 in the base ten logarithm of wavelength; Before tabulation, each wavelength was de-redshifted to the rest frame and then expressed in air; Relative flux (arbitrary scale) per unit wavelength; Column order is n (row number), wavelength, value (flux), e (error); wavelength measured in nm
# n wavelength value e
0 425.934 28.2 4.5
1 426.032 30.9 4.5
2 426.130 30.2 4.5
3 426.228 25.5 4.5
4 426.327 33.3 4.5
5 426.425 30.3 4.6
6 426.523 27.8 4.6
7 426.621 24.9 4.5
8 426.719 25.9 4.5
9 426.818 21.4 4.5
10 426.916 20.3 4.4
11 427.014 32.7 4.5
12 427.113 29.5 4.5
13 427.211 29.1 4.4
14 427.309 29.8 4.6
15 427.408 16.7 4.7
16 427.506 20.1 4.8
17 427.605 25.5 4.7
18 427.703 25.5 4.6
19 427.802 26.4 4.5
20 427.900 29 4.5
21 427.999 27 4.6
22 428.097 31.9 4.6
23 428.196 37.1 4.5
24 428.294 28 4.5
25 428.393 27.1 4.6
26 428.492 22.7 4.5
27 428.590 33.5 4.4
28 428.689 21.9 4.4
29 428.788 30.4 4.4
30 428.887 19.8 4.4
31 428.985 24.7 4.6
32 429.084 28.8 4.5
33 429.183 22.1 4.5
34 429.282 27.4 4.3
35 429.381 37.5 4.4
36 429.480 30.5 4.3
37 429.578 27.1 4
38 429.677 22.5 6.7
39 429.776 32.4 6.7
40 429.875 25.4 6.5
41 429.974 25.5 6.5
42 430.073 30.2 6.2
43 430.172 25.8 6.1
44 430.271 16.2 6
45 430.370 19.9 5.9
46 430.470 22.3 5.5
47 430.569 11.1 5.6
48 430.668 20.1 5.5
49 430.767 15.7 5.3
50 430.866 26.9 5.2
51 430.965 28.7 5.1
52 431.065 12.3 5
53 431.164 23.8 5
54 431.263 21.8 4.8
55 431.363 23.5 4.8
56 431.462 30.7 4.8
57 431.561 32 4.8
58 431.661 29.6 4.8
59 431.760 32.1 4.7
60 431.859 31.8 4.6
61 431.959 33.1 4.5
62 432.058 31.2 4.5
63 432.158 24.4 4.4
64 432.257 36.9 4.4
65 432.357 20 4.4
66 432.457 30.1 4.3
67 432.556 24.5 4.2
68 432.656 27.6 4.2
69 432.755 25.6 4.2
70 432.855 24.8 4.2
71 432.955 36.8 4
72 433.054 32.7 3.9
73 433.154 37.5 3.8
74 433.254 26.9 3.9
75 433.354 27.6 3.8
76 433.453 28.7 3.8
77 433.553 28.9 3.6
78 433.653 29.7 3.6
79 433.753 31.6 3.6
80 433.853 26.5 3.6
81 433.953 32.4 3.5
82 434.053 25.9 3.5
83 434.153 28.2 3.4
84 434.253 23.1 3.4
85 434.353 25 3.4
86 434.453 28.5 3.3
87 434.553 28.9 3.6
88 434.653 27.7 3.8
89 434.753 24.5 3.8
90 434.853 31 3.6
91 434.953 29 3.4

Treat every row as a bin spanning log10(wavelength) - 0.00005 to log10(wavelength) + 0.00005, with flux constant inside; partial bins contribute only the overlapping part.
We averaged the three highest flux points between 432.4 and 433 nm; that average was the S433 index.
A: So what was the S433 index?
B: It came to 31.5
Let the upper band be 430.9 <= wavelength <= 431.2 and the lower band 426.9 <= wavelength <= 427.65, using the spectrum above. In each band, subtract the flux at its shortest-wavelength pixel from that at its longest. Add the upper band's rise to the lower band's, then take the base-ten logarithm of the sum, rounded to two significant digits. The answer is -0.52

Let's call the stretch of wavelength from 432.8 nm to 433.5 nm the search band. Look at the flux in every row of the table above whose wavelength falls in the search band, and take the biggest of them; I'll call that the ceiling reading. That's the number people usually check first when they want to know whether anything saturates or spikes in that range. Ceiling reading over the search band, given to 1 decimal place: 37.5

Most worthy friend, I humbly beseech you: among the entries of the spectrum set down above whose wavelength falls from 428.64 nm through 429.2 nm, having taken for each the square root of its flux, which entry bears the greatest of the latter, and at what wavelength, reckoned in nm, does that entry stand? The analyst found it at 428.788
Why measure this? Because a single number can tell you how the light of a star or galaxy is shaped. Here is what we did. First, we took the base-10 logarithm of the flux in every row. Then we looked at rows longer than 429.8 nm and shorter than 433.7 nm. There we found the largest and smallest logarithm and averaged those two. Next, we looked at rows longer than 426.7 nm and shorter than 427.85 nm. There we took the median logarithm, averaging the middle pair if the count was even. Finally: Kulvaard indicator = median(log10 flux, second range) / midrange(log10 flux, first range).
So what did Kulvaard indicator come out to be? 1.08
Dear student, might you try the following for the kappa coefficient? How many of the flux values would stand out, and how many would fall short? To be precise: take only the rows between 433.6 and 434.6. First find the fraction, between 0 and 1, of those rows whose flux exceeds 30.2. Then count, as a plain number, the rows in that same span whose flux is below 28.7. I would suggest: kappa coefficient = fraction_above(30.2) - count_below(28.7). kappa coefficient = -5.8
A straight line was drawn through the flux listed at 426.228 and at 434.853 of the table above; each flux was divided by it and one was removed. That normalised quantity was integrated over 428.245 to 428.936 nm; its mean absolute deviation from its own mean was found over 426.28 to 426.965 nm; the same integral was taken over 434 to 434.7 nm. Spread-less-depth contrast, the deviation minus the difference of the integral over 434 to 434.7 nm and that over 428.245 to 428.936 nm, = 0.21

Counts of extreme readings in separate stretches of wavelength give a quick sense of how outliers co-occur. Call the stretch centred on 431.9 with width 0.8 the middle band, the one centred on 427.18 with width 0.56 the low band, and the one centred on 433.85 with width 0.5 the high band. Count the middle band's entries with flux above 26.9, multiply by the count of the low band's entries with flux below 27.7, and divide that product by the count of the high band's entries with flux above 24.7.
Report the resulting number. 2.8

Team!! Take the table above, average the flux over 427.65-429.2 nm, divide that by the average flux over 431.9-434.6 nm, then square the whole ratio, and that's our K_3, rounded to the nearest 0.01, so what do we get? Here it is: 0.90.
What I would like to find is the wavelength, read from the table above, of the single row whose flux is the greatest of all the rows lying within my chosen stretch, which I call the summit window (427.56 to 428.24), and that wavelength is 428.196 nm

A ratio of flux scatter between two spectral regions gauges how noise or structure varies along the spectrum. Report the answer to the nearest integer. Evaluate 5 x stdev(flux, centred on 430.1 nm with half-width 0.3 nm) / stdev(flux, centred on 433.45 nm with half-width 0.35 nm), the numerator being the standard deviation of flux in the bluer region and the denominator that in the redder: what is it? 7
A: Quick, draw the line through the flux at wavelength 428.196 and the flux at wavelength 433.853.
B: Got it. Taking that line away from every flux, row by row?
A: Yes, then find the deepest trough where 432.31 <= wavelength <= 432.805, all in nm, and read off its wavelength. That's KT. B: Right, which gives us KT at 432.357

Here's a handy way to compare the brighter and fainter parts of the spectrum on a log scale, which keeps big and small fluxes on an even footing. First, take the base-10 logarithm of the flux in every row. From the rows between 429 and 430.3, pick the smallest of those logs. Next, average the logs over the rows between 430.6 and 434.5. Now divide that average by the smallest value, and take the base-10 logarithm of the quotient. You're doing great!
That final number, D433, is 0.073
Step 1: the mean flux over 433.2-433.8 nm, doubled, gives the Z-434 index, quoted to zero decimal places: 58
